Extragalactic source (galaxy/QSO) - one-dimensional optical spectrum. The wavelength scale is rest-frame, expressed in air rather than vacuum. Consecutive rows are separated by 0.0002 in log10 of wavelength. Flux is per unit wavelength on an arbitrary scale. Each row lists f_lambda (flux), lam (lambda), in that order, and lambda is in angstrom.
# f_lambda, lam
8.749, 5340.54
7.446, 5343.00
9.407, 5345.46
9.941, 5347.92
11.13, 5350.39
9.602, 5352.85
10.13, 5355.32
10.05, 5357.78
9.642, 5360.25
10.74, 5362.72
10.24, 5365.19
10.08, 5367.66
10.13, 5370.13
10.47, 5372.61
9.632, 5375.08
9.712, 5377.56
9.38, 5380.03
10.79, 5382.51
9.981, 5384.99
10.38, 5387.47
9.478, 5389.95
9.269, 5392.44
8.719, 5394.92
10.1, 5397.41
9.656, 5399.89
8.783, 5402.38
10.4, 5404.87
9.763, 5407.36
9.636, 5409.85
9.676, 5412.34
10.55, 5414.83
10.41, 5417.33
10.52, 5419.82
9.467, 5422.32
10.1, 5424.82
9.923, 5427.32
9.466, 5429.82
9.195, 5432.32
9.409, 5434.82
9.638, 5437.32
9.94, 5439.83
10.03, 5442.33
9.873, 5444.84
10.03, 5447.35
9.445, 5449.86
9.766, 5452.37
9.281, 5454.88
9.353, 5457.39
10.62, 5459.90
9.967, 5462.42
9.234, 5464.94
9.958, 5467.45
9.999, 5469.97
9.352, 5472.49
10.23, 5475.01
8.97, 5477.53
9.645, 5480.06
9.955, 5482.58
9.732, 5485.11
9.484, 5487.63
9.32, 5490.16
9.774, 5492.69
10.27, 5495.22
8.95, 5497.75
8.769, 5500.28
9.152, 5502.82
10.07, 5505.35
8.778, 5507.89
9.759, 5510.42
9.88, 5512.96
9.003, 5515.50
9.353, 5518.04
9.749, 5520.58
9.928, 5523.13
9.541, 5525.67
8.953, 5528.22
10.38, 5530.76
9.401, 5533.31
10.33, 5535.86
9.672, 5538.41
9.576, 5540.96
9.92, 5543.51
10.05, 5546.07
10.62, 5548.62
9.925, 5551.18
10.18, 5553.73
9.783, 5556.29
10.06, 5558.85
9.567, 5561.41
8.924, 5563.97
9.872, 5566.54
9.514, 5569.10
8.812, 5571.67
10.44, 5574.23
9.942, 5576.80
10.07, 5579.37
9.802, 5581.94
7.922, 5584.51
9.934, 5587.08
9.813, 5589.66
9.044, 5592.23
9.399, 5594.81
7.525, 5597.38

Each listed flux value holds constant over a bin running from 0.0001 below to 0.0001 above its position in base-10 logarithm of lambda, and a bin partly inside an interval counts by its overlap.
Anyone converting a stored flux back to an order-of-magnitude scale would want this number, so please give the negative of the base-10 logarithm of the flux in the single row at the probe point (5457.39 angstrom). -0.971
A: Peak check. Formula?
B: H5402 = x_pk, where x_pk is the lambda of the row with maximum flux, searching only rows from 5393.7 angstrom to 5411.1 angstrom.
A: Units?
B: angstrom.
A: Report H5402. 5404.87 angstrom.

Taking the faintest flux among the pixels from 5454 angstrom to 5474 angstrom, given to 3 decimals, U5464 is 9.234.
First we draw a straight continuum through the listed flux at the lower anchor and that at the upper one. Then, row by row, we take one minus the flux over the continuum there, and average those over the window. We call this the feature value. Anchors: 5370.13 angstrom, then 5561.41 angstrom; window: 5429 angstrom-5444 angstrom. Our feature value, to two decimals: 0.03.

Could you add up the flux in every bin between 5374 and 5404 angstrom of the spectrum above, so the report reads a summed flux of 116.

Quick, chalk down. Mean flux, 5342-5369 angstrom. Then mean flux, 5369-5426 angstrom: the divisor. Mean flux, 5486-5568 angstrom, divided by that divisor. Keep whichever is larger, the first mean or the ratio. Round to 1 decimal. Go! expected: 9.9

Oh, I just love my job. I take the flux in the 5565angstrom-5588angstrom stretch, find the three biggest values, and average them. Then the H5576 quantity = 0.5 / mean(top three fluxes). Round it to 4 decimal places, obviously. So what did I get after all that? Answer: 0.0493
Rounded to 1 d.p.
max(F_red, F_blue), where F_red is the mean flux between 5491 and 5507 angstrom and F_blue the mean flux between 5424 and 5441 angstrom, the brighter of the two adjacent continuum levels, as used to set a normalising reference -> 9.7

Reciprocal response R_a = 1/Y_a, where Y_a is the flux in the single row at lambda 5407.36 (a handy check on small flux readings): 0.102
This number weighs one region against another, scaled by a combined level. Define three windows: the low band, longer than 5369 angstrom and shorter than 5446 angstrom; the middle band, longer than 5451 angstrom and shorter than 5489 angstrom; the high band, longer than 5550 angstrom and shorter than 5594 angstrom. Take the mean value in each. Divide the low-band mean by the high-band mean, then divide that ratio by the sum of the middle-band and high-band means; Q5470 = 0.0528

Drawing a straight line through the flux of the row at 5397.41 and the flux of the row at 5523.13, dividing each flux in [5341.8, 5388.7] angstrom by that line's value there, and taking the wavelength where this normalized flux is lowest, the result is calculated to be 5343.00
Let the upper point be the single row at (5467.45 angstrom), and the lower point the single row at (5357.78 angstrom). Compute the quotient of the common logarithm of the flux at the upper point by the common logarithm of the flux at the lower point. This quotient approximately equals 1.00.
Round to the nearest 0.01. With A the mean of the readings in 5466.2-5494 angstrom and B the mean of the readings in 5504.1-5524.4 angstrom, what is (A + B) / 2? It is 9.62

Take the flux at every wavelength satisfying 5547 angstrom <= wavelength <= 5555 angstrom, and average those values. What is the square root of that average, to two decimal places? 3.20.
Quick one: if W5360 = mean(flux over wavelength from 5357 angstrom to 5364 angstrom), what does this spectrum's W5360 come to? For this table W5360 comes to 10.1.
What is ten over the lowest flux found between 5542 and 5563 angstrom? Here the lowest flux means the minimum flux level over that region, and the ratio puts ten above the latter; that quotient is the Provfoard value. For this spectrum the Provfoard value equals 1.05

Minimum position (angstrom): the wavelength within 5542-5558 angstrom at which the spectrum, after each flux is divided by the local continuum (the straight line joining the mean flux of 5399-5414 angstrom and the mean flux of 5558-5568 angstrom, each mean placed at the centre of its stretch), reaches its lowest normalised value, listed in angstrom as 5556.29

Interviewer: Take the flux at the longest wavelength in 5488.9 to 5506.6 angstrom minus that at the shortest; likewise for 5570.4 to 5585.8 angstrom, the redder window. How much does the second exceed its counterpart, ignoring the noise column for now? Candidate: -1.6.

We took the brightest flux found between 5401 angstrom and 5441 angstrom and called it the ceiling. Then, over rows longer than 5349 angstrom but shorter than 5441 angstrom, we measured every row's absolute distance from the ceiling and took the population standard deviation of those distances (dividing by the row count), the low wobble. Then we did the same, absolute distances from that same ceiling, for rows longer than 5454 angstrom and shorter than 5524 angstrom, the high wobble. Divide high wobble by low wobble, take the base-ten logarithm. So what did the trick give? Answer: 0.01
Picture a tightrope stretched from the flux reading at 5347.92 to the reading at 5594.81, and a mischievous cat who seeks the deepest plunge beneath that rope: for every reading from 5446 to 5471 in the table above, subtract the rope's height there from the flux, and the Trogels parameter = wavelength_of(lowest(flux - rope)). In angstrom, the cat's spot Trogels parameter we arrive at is 5464.94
